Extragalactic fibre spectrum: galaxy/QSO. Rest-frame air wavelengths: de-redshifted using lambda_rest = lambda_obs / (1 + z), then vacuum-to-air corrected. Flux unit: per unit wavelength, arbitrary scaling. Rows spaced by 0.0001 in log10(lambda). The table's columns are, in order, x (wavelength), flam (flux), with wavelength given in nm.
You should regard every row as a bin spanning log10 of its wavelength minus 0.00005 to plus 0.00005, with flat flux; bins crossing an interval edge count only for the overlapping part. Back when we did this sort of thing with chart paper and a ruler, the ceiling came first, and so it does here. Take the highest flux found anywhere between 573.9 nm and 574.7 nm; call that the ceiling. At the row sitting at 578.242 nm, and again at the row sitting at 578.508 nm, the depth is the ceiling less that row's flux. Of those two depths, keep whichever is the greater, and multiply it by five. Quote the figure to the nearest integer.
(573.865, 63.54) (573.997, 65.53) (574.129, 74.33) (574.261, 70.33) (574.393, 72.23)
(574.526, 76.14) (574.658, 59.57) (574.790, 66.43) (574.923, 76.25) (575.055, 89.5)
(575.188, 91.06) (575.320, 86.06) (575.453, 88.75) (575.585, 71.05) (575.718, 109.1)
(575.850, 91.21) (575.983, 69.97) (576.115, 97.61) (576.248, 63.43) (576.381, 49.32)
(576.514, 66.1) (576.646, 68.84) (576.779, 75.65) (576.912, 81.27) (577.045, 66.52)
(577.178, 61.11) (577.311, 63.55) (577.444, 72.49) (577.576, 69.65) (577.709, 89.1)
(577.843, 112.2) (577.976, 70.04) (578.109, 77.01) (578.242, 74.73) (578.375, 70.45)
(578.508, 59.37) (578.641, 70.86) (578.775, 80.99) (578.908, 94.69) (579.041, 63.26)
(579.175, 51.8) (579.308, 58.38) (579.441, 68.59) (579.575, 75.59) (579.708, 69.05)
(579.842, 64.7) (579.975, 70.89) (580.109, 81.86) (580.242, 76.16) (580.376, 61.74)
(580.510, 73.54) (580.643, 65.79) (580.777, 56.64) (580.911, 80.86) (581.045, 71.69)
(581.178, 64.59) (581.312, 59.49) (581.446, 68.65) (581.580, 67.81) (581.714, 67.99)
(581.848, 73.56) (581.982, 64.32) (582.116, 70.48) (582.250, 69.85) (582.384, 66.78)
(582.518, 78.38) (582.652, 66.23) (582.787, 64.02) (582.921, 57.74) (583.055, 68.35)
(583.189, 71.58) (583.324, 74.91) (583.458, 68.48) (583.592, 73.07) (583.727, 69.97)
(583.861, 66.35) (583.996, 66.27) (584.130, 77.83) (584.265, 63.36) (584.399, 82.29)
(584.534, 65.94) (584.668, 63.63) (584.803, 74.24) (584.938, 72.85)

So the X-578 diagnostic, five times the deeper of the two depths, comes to 84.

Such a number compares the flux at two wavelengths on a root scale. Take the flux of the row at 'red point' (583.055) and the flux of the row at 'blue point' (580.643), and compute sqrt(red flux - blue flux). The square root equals 1.6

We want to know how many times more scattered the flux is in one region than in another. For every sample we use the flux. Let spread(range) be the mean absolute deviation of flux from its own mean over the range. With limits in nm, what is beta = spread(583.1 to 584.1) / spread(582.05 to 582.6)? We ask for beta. 0.76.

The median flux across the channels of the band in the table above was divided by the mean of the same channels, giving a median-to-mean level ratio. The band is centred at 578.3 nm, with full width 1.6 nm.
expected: 0.94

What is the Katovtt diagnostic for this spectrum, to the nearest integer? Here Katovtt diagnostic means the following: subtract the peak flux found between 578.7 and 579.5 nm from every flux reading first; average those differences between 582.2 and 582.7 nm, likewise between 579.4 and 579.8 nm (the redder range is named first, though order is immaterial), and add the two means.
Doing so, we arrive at -48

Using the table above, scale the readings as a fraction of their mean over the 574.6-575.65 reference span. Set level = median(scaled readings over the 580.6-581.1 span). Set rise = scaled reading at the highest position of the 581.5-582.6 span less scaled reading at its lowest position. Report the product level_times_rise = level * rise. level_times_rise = 0.12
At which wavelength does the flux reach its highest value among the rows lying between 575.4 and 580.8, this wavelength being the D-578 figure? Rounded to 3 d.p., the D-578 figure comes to 577.843 nm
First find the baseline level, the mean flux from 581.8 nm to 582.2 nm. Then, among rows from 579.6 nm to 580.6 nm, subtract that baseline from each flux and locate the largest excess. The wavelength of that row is 580.109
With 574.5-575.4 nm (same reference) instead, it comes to 575.188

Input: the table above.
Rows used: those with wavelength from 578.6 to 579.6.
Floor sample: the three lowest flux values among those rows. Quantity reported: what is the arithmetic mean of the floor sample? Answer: 57.8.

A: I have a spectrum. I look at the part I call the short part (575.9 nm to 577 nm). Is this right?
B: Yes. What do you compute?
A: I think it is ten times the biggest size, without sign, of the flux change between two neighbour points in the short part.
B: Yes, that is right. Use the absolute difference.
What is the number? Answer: 342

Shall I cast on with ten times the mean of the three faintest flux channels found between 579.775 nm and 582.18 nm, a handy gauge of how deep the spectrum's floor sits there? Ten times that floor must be 593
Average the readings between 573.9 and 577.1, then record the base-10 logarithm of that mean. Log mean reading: 1.88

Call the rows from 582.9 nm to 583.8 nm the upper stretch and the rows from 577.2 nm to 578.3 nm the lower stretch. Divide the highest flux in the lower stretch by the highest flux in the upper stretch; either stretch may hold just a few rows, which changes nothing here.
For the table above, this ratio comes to 1.50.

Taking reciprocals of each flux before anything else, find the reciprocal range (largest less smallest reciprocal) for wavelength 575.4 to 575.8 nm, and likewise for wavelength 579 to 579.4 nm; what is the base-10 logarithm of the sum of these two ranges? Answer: -2.08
